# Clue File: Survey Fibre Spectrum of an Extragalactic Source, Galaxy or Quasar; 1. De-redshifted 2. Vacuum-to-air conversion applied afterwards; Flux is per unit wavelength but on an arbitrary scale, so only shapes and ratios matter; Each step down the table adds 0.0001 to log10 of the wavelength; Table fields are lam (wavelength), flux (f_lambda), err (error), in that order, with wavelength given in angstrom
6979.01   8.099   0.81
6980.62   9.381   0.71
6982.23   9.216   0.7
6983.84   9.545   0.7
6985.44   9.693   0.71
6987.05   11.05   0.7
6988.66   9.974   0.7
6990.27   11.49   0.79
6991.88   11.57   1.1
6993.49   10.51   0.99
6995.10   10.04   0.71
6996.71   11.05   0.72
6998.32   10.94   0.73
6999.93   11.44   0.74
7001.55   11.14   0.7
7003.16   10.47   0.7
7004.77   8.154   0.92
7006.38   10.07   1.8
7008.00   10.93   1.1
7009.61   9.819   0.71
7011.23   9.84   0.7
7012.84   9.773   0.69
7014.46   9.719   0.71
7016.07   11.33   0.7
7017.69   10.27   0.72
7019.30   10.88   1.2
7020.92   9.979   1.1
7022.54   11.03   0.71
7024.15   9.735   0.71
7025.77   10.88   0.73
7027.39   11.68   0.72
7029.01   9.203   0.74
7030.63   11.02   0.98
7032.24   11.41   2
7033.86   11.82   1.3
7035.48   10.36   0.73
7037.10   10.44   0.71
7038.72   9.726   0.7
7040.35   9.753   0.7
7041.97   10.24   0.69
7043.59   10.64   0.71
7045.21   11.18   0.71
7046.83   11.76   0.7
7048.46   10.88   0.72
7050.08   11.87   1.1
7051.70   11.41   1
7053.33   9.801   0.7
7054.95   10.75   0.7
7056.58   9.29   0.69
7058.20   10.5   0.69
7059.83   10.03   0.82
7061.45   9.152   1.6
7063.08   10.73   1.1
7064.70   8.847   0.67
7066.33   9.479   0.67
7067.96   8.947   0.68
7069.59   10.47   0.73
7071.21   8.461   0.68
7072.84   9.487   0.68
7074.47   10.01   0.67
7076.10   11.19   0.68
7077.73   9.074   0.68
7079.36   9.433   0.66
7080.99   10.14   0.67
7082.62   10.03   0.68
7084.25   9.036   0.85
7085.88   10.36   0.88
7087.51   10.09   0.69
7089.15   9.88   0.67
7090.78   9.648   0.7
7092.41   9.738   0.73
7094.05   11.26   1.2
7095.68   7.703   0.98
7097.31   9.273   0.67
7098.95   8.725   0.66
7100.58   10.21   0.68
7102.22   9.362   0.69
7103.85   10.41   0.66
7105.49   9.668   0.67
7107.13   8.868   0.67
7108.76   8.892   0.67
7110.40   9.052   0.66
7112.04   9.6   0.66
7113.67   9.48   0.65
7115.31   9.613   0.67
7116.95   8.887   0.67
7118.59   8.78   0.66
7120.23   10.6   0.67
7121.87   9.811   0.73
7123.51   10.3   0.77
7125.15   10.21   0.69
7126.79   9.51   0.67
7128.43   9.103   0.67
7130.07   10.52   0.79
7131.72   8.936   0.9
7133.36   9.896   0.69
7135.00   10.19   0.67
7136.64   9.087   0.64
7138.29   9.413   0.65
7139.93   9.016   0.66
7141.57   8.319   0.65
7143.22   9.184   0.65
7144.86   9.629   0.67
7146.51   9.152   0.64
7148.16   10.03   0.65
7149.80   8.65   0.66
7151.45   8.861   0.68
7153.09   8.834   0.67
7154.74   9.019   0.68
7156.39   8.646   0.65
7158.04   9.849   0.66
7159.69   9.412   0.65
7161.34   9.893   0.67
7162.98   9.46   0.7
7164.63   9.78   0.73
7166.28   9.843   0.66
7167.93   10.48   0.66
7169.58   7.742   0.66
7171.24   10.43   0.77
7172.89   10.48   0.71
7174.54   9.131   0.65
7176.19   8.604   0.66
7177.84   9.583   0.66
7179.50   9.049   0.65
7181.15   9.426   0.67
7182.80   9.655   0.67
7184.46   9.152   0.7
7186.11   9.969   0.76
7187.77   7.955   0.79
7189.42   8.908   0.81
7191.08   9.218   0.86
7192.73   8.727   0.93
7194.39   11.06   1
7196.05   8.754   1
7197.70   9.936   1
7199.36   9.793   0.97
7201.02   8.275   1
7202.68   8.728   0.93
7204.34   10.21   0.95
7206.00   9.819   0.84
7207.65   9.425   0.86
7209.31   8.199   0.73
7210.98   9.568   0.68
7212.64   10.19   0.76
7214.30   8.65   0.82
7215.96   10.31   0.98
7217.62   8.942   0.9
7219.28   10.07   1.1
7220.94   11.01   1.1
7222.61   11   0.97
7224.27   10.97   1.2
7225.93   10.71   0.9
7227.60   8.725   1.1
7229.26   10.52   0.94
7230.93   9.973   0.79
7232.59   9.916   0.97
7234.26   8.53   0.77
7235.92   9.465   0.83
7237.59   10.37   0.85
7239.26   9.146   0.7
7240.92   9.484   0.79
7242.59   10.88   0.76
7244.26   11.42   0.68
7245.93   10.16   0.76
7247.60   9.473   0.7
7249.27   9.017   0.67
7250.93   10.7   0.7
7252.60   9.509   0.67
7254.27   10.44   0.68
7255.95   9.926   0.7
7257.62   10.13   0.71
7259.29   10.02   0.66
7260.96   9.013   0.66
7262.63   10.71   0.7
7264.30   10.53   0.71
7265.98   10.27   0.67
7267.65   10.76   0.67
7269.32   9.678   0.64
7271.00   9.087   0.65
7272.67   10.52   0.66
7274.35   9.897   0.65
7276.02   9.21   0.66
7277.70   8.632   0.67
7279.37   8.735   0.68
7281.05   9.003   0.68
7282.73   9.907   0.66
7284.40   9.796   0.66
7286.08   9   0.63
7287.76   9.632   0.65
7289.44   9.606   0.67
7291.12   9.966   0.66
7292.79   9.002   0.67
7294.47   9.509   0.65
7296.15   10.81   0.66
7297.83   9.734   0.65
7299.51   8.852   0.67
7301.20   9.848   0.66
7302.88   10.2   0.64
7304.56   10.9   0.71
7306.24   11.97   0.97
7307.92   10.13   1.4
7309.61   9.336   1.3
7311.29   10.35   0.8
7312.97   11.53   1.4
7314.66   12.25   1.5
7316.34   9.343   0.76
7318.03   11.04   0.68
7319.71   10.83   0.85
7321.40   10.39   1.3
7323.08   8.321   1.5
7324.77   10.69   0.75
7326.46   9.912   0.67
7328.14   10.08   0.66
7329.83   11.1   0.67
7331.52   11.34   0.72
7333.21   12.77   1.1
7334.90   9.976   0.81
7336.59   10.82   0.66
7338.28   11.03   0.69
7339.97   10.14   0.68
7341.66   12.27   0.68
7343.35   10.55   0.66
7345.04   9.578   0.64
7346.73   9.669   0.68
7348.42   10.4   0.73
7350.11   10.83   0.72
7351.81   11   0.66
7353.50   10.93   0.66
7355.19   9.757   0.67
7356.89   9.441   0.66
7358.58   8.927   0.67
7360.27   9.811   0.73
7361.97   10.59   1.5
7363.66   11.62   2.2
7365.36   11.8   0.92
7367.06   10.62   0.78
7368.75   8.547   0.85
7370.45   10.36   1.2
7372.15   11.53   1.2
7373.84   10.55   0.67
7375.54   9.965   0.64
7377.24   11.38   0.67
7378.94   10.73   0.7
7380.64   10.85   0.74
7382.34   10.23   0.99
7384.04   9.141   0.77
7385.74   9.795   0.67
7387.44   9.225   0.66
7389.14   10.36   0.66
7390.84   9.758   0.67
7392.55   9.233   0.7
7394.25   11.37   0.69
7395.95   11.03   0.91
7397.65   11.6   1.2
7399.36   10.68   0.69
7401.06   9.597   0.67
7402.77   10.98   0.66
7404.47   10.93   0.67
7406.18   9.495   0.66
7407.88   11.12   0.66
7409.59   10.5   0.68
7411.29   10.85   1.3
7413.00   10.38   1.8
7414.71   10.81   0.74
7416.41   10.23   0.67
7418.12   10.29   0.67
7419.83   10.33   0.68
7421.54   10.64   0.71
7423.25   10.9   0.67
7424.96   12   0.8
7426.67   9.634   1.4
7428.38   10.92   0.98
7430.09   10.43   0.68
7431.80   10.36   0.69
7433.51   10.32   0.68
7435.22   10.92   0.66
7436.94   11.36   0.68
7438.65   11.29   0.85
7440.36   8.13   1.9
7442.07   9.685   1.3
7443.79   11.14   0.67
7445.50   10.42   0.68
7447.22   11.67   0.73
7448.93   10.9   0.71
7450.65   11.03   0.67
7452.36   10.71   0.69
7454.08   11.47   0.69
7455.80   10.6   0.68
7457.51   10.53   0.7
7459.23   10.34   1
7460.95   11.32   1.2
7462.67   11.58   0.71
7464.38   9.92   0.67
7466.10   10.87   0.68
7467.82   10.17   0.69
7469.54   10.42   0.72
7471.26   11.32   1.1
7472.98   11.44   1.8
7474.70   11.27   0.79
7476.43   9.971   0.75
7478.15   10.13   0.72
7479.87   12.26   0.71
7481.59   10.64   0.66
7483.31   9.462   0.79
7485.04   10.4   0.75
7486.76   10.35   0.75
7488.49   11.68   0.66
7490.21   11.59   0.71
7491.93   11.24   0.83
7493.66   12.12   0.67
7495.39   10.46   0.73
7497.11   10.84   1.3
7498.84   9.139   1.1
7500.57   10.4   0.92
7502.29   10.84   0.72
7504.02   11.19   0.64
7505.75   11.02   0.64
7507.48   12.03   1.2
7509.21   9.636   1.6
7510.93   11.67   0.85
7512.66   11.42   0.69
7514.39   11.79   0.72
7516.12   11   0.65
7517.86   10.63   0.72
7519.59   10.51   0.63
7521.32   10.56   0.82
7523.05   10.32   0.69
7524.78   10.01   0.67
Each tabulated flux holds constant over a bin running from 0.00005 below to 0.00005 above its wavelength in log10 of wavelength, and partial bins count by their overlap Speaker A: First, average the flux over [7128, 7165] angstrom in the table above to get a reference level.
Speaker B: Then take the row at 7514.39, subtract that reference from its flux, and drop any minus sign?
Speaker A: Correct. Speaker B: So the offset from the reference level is 2.45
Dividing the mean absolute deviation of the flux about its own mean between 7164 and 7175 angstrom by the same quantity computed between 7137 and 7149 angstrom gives 1.90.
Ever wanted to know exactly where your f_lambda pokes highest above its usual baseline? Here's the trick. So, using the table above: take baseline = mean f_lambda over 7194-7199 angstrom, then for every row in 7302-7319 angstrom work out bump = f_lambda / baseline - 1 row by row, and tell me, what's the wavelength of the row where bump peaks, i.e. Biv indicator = 7314.66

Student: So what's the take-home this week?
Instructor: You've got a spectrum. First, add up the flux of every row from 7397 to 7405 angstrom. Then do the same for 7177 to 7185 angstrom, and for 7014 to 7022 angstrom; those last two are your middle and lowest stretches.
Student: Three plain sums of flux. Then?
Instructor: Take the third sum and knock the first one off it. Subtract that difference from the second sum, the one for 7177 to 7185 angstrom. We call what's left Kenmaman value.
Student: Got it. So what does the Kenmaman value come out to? 48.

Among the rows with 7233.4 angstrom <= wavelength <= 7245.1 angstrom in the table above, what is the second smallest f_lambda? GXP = 9.146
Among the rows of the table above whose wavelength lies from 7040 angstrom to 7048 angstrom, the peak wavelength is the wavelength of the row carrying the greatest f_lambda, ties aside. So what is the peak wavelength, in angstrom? 7046.83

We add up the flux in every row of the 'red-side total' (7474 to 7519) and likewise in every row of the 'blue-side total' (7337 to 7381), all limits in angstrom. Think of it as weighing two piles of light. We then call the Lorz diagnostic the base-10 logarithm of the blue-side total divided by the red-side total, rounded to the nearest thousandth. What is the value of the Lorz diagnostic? -0.016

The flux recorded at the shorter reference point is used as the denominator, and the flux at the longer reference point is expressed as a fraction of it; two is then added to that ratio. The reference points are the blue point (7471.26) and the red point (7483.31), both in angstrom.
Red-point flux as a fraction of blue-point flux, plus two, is 2.8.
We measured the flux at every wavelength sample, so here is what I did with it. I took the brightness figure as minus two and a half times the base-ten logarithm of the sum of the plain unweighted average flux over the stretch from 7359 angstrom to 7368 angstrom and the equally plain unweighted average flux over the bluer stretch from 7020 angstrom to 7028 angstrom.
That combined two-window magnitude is -3.33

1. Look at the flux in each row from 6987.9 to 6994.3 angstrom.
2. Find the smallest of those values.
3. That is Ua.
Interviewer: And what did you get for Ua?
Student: 9.974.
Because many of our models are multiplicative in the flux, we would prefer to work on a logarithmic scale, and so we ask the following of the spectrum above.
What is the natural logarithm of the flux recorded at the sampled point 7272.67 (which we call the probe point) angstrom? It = 2.35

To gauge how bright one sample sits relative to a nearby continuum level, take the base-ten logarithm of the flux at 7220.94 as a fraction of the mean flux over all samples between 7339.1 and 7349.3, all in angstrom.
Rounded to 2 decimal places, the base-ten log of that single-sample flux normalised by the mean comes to 0.02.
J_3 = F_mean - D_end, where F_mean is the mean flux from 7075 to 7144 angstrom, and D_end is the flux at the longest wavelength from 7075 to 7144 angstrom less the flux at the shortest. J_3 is 11.6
